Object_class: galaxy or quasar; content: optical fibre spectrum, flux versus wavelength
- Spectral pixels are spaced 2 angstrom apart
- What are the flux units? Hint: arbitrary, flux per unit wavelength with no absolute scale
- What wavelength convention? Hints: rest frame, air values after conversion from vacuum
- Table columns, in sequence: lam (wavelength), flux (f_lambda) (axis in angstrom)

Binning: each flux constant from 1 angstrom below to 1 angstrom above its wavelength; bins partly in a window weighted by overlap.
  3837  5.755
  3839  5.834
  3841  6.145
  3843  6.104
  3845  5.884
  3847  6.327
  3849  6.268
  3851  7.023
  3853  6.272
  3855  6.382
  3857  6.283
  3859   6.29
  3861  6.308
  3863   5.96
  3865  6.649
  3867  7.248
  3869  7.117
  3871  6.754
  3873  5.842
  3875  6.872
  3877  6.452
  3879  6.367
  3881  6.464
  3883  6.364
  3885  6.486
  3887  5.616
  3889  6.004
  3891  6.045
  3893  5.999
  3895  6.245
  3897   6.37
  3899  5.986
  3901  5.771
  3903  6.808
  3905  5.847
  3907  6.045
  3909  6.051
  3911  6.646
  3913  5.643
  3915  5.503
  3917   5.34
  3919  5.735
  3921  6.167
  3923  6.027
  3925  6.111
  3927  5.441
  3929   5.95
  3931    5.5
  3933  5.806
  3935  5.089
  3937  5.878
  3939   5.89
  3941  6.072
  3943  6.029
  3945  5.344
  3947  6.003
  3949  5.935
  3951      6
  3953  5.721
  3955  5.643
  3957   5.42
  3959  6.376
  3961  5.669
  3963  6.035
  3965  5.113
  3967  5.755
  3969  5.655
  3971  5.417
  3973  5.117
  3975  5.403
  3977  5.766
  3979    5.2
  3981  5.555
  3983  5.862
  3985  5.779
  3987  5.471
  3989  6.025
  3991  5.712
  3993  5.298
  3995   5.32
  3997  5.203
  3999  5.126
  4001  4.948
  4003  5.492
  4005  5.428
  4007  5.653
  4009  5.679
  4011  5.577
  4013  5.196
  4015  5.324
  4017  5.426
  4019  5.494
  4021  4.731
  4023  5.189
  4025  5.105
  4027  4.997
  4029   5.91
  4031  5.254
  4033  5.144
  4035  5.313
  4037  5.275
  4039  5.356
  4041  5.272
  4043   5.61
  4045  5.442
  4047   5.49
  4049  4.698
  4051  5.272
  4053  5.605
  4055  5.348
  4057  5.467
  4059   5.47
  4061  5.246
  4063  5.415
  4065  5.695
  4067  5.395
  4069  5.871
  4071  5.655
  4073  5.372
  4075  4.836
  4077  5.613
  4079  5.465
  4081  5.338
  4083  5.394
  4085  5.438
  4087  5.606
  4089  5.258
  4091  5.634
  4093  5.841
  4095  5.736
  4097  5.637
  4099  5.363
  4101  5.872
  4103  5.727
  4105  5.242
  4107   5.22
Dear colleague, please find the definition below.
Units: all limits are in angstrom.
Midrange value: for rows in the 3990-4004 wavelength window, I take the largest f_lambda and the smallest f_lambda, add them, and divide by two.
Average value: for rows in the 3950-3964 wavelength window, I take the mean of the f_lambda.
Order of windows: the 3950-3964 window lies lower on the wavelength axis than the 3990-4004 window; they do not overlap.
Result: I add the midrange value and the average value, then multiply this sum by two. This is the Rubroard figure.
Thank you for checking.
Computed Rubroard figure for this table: 22.3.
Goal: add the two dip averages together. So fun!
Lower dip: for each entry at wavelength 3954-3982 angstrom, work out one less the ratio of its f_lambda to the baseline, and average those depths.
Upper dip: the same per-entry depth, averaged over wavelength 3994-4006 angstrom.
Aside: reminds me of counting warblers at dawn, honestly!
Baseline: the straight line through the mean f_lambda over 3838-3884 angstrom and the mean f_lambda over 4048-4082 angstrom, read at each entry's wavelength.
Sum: 0.131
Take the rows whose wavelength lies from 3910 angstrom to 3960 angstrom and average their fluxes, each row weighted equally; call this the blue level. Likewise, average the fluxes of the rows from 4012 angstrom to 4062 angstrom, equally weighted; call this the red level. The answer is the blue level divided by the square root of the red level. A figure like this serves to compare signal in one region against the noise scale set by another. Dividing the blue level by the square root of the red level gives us 2.52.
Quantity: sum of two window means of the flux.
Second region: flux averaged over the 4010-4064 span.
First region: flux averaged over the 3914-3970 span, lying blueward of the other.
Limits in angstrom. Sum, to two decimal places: 11.08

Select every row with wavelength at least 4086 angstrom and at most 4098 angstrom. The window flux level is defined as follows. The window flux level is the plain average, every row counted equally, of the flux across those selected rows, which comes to 5.6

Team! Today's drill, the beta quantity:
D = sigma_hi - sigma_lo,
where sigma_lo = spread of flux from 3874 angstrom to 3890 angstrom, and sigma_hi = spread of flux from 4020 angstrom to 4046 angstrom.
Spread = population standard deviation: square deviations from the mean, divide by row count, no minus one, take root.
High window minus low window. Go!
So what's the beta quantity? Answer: -0.07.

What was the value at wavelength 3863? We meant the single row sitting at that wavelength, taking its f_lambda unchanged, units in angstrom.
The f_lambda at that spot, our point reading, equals 5.96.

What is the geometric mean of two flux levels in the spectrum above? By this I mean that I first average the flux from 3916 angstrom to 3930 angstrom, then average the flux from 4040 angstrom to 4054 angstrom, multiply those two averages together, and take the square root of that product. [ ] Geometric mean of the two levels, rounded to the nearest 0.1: 5.6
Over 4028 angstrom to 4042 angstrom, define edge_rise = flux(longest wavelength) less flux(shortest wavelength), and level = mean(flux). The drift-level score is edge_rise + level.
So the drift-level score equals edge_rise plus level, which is 4.7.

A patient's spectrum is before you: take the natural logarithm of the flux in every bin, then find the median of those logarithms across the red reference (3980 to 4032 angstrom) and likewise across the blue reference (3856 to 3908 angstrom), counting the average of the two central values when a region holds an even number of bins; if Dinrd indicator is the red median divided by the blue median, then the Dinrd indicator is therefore 0.919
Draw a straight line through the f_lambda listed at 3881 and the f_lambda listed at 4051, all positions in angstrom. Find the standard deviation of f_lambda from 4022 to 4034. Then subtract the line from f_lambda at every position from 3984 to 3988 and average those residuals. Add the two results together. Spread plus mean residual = 0.2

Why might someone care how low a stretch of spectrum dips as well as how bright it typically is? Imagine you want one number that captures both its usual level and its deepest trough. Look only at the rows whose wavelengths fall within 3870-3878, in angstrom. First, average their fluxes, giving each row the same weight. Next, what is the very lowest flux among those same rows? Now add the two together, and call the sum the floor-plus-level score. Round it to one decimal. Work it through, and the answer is 12.3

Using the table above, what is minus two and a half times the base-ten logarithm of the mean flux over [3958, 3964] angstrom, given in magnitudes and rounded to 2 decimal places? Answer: -1.95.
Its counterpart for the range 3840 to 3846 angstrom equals -1.95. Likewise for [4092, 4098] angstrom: -1.90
